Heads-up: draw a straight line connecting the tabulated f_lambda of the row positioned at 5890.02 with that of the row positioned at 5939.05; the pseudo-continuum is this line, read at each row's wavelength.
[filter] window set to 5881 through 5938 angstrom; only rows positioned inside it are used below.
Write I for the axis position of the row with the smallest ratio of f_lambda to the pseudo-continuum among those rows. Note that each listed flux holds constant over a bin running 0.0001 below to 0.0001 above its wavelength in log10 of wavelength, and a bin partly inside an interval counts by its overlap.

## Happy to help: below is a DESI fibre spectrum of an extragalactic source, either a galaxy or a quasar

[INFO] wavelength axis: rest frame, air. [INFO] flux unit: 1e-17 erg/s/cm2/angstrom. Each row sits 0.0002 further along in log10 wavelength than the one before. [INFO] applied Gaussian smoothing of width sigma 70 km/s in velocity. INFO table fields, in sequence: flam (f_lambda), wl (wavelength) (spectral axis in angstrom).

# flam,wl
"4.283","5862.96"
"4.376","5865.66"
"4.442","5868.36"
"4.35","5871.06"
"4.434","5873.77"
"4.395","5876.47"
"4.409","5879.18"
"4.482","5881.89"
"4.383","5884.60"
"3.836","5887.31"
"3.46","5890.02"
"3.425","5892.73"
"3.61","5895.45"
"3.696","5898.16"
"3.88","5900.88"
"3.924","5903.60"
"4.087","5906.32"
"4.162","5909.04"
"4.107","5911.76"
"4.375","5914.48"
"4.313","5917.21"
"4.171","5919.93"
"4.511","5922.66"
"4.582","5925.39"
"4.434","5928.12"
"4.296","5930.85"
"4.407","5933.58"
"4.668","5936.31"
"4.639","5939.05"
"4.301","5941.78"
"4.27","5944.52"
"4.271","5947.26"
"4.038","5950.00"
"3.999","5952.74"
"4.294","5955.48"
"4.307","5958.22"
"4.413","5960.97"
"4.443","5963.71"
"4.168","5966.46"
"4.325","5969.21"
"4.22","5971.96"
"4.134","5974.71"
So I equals 5930.85 angstrom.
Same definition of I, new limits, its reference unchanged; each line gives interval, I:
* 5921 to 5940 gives 5930.85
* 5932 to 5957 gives 5952.74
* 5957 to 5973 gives 5971.96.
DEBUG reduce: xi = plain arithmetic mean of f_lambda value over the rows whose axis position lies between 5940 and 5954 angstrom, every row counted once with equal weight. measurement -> 4.2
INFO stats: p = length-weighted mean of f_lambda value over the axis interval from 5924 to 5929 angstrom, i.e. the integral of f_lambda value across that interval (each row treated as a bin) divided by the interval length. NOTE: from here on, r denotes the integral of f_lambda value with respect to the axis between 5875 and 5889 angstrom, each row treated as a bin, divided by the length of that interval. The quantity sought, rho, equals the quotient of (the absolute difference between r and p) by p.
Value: 0.05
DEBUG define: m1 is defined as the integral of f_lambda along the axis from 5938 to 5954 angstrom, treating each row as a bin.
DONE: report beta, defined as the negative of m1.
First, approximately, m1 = 68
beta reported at -68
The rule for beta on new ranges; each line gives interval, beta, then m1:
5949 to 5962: -55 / 55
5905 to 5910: -21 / 21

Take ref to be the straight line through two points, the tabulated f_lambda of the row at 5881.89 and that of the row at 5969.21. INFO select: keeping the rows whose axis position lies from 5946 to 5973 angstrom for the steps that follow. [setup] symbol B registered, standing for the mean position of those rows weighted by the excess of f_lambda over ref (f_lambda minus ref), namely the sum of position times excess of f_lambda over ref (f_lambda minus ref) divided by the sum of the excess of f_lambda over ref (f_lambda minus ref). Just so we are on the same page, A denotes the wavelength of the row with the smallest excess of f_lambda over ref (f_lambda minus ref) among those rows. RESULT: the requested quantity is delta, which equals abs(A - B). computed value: 1.4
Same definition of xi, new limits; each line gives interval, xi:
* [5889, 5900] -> 3.5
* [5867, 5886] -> 4.4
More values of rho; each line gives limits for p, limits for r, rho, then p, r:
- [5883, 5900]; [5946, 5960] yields 0.12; 3.75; 4.2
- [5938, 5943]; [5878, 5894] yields 0.11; 4.47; 4.0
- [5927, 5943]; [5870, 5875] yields 0.02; 4.46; 4.4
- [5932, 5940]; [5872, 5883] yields 0.03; 4.56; 4.4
